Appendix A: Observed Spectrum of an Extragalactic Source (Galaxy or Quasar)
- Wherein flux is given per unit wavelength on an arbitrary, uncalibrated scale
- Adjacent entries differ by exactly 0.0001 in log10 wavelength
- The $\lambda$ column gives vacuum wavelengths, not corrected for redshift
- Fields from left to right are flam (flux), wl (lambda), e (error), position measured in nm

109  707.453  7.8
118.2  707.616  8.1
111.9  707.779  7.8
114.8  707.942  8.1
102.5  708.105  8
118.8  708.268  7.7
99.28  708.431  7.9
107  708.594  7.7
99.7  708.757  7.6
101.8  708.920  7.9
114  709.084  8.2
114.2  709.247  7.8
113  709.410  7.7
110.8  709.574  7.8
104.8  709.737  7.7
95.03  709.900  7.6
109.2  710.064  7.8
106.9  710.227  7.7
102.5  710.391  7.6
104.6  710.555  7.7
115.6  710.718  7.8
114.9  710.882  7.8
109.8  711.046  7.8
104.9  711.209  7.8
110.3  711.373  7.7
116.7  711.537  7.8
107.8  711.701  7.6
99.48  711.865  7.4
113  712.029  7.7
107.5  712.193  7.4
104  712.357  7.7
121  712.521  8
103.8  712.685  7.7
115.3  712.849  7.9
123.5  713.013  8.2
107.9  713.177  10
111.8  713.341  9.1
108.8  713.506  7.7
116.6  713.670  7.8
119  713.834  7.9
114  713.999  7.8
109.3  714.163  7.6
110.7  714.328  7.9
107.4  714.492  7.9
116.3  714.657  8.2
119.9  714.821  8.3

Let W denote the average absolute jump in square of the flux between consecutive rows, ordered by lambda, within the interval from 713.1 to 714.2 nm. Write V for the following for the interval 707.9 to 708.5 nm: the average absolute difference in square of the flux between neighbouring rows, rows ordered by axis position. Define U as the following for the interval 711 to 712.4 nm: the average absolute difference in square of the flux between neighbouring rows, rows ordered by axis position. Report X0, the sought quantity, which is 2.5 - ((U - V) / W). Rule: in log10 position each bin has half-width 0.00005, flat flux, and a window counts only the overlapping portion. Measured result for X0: 4.5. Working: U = 1527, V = 3512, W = 1009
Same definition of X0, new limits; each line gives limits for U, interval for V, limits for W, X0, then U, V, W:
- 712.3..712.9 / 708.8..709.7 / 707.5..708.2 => 0.9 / 3404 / 861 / 1593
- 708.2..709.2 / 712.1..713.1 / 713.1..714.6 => 3.1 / 2083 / 2582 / 886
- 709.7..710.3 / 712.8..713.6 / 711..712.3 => 2.5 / 1781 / 1772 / 1639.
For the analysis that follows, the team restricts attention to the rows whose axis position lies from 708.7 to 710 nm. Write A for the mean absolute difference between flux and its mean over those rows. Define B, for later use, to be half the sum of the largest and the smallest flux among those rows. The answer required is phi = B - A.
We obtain 98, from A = 6.3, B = 105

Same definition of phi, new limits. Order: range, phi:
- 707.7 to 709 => 103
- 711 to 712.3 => 104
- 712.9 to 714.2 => 111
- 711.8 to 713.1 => 104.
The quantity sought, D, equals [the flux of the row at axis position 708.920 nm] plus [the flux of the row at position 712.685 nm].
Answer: 206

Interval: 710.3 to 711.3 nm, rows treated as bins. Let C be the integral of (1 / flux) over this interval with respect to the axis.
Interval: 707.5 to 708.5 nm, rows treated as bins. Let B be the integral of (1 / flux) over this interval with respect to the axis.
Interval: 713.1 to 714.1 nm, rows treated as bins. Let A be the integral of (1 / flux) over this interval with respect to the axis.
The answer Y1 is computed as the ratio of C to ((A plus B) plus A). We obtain 0.344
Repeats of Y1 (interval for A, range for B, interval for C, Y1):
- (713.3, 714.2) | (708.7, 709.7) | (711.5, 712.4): 0.334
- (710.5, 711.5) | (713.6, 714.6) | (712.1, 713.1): 0.331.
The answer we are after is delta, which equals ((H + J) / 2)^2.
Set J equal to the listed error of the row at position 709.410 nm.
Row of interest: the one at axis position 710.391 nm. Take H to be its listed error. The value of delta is 59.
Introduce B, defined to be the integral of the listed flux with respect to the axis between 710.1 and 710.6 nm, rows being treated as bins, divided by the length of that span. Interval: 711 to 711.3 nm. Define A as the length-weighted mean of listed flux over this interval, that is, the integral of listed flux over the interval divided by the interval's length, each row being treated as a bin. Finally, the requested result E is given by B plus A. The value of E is 212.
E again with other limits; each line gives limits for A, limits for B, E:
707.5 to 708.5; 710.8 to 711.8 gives 222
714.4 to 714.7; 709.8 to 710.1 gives 212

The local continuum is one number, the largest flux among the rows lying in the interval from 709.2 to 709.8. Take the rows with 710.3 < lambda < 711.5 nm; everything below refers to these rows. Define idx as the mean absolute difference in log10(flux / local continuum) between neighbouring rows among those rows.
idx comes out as 0.019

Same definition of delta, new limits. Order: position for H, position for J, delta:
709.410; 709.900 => 59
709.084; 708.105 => 66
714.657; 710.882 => 64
